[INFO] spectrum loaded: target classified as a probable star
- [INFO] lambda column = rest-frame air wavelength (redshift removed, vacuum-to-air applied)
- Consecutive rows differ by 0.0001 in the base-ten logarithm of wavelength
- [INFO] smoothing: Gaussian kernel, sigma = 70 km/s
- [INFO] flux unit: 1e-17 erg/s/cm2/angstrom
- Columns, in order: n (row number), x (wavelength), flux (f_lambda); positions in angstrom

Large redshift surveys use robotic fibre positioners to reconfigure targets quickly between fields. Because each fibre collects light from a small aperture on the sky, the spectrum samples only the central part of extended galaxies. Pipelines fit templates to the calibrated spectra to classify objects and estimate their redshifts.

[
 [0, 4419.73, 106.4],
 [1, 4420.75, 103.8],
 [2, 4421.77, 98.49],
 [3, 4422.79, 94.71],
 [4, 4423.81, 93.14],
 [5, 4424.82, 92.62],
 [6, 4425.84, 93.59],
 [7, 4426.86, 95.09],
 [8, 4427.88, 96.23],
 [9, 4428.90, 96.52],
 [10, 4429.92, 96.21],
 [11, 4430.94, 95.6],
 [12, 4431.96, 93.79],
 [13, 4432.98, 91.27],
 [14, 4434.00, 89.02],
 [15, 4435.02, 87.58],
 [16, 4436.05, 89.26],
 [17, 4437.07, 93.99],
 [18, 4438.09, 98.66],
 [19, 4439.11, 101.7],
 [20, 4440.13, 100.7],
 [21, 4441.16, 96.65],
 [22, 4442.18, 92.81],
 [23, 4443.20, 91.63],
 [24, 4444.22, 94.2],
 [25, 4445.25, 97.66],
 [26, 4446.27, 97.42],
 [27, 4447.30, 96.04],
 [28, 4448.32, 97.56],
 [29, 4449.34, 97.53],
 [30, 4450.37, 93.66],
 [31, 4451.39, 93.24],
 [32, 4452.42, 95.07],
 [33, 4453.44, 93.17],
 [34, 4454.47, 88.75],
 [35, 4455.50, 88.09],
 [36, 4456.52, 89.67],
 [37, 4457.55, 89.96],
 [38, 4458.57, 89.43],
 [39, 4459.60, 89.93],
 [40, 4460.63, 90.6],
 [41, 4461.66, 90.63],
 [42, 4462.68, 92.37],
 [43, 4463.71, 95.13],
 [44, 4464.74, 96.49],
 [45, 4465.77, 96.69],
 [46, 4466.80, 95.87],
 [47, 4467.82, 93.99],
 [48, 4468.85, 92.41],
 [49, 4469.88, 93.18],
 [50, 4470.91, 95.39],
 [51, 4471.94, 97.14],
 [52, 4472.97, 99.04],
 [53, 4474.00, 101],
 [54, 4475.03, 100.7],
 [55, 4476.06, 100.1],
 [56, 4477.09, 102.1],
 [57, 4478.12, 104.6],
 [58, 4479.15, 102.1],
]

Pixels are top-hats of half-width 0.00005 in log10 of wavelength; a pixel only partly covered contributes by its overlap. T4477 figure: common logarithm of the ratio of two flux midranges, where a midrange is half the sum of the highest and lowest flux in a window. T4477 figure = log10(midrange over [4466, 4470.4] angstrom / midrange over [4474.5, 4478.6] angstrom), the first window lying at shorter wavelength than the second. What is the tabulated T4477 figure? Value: -0.036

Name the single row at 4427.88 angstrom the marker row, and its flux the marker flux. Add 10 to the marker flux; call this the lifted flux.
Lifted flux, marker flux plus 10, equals 106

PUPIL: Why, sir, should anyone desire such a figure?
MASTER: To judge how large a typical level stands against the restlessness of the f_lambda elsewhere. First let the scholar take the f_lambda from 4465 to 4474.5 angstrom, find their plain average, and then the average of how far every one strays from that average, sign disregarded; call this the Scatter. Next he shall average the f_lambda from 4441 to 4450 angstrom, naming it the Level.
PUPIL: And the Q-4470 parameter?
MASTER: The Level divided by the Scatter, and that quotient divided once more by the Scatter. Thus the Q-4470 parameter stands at 21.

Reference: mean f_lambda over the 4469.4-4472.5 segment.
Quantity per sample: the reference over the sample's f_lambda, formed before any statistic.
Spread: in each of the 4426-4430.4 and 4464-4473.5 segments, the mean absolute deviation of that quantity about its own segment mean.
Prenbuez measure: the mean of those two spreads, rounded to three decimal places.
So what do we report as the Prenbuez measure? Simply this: 0.011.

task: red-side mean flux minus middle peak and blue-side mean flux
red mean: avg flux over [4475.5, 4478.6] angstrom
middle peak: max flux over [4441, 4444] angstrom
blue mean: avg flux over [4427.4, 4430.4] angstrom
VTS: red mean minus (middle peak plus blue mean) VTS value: -91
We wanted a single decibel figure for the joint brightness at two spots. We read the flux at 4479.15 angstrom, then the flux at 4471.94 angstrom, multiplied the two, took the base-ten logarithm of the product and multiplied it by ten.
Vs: 40.0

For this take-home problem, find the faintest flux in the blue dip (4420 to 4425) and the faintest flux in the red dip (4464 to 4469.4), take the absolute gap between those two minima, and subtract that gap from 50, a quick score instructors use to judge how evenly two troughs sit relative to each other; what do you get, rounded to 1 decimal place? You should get 49.8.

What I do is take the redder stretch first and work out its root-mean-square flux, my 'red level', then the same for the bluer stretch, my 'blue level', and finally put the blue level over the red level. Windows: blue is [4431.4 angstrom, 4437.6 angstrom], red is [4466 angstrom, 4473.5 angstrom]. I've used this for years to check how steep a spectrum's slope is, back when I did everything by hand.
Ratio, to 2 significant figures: 0.95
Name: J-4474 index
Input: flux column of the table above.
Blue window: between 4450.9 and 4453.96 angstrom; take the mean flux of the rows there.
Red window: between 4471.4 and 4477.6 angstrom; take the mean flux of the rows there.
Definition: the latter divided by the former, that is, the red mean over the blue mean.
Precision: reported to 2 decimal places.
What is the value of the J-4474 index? 1.07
